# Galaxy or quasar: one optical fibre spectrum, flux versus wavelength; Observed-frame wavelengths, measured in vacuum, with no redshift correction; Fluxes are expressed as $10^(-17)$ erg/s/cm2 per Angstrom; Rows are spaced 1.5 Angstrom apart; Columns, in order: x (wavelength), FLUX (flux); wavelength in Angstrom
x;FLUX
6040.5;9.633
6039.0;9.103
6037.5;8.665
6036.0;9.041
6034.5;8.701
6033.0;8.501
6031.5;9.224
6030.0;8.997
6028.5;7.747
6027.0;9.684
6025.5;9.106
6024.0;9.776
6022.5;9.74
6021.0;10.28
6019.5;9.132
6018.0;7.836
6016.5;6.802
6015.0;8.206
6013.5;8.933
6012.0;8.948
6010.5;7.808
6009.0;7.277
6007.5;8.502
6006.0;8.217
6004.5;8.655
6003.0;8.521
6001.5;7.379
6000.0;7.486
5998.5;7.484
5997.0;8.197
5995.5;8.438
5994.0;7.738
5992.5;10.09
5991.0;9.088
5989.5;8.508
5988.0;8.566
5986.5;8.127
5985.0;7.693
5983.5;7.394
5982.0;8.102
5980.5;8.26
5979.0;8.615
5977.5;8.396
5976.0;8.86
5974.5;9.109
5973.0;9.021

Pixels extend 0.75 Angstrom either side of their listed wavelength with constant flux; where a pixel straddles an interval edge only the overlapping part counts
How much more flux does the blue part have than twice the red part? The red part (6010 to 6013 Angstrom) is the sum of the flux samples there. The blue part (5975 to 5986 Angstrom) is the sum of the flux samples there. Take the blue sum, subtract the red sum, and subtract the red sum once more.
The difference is 24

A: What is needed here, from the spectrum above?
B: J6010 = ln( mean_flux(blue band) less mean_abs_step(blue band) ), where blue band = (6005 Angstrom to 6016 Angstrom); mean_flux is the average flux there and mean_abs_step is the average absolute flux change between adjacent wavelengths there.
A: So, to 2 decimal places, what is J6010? 2.03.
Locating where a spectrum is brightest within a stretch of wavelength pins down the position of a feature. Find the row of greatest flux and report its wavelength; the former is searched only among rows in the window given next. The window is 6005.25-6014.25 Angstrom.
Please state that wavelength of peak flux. 6012.0 Angstrom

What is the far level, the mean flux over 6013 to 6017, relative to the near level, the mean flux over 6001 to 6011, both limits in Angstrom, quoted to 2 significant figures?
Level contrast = 0.99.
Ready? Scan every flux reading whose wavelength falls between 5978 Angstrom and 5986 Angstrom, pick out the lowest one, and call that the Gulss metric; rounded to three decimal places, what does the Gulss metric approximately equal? 7.394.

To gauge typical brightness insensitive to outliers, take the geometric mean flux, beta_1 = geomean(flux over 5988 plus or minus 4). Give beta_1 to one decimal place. 8.4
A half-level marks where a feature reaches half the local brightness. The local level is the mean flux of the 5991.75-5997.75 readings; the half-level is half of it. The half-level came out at 4.3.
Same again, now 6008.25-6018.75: 4.0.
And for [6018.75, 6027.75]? 4.8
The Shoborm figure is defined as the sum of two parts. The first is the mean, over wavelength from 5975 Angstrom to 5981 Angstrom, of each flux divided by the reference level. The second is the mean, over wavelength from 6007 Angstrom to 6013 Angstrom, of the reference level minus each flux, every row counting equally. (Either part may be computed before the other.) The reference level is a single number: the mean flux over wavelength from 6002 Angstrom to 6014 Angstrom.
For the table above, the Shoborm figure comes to 1.2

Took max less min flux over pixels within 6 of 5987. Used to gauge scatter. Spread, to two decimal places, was 2.70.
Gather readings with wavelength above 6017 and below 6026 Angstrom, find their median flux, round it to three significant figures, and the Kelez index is 9.44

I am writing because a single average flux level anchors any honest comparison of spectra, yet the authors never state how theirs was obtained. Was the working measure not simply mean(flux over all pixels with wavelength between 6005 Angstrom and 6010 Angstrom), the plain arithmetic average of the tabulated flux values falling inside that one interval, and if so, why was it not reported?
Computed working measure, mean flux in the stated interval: 8.0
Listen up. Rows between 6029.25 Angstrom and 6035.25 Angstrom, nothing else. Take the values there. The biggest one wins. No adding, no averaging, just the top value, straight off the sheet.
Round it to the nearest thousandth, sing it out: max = 9.224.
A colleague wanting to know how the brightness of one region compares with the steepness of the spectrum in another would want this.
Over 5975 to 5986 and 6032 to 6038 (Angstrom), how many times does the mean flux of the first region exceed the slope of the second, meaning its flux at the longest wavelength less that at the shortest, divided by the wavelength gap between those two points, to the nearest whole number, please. 225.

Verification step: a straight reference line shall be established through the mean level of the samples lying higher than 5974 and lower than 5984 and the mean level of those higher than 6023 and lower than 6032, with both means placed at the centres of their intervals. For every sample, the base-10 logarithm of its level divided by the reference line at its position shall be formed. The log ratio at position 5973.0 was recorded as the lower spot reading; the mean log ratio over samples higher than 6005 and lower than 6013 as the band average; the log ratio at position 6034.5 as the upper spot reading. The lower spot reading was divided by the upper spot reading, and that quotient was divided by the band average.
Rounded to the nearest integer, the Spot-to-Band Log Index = 43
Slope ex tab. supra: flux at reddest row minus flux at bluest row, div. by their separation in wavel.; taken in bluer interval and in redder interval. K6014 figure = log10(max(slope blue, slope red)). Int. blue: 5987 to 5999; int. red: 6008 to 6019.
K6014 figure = -1.2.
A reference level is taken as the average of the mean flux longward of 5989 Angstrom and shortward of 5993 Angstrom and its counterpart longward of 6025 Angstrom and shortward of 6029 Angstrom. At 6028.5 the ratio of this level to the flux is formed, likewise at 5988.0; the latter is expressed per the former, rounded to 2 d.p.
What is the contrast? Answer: 0.90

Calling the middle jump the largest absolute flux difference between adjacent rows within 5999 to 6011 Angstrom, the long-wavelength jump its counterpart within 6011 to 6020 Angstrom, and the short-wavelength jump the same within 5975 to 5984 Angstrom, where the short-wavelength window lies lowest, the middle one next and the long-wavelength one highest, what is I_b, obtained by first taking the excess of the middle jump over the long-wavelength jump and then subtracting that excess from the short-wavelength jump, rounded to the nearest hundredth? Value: 0.89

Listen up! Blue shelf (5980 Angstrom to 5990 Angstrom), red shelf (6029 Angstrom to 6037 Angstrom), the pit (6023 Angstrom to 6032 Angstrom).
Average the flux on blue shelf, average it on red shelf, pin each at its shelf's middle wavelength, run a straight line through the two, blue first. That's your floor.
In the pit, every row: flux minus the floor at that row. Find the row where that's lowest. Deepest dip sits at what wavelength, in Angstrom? 6028.5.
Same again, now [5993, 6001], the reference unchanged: 6000.0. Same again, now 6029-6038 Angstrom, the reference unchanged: 6033.0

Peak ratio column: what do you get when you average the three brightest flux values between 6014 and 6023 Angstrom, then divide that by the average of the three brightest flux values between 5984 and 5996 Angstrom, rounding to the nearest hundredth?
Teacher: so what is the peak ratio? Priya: 1.05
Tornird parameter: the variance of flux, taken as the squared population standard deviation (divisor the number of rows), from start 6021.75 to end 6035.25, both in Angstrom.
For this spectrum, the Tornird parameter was 0.40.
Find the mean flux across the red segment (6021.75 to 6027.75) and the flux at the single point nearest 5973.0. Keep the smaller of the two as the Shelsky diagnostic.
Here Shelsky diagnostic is 9.0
